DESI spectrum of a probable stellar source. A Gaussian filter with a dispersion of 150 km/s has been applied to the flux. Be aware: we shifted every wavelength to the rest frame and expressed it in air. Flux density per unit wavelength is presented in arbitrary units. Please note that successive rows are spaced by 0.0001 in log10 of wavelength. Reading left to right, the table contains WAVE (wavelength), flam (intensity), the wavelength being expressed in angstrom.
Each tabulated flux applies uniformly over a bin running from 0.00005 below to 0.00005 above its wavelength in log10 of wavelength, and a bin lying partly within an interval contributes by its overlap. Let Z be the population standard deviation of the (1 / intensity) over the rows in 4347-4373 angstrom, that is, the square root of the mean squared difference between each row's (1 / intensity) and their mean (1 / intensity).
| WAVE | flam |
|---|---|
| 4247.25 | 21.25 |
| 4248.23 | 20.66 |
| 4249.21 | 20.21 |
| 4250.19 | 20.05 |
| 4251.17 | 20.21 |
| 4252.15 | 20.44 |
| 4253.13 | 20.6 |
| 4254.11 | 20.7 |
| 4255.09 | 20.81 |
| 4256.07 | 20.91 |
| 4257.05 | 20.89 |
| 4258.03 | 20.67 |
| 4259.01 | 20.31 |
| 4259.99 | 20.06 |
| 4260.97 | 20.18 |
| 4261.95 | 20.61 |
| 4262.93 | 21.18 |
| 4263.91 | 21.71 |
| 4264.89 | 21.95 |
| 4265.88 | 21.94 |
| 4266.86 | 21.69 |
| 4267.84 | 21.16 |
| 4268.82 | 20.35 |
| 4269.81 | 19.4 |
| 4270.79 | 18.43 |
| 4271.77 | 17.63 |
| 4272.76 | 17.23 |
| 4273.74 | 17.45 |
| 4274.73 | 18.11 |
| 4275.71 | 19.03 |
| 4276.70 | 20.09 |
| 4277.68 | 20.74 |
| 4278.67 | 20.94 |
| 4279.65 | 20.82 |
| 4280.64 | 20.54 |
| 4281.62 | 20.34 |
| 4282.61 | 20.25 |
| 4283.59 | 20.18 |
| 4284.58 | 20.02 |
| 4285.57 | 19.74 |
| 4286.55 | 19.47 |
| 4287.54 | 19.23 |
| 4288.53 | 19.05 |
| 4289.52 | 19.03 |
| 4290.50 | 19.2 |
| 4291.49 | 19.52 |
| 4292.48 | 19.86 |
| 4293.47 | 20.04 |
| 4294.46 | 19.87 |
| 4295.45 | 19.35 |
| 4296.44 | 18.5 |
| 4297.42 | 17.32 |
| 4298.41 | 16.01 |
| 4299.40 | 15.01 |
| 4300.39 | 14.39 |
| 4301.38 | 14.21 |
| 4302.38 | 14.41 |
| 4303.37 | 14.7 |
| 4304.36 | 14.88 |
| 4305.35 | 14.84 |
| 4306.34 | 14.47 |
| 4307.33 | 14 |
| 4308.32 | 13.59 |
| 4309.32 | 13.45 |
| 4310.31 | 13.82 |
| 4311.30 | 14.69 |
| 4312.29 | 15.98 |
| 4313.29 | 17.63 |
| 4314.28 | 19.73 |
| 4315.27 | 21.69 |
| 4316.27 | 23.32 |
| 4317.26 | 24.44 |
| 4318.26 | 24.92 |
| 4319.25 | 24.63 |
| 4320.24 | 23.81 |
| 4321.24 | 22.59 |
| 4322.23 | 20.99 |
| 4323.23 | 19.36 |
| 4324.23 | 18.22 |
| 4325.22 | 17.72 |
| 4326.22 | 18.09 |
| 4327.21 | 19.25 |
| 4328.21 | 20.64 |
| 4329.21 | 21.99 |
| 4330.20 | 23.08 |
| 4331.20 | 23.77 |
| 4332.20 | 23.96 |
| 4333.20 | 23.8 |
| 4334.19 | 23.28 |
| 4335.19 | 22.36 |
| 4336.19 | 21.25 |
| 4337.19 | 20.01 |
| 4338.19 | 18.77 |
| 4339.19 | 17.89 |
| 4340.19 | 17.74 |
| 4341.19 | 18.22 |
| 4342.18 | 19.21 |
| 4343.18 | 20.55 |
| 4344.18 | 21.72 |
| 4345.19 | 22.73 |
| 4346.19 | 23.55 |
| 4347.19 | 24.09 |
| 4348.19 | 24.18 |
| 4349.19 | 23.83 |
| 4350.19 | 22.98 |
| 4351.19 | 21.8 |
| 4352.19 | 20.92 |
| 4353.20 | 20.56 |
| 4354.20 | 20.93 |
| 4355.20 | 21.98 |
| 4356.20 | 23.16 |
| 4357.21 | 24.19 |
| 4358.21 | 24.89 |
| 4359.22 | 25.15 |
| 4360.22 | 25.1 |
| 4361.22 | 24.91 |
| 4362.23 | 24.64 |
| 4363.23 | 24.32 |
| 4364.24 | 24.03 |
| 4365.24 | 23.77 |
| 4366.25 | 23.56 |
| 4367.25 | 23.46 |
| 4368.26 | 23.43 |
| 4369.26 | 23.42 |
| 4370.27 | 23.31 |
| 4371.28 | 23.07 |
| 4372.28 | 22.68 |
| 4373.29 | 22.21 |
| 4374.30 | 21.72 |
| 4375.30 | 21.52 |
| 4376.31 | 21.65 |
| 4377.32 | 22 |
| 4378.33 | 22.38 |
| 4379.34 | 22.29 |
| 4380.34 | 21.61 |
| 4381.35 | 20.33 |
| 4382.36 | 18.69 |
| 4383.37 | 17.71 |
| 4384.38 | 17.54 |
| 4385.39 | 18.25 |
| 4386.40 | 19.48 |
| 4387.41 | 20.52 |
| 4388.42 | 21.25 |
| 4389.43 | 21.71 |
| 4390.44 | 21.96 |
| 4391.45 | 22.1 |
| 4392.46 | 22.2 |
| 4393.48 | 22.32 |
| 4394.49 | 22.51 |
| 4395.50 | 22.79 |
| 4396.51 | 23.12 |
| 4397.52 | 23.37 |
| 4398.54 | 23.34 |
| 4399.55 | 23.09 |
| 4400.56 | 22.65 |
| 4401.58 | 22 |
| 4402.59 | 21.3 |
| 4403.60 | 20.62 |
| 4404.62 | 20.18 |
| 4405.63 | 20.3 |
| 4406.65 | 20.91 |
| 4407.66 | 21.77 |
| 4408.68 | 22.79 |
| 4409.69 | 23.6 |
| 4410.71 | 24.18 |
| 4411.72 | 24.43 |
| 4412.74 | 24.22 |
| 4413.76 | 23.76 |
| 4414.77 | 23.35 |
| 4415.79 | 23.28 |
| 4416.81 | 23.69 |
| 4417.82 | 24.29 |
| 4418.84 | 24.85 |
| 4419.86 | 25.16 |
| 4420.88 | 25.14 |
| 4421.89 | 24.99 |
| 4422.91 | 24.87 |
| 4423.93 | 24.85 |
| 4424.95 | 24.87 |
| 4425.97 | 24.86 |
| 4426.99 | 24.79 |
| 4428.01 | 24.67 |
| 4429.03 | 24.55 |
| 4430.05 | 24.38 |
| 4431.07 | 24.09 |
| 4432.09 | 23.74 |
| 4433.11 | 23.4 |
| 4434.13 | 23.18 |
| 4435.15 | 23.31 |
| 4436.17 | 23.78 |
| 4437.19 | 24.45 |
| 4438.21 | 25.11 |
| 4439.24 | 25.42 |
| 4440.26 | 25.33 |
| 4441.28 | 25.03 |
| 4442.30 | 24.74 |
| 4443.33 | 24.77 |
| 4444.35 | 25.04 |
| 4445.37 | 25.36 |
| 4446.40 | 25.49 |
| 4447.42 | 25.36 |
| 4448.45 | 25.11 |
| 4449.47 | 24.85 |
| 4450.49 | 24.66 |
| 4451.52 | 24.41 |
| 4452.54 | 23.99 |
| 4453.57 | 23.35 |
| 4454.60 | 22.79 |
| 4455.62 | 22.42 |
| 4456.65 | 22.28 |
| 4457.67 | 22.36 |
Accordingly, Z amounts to 0.0024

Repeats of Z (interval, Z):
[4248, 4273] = 0.0030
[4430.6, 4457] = 0.0017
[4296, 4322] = 0.0119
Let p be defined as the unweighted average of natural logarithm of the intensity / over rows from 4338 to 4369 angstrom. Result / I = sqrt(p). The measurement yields 1.76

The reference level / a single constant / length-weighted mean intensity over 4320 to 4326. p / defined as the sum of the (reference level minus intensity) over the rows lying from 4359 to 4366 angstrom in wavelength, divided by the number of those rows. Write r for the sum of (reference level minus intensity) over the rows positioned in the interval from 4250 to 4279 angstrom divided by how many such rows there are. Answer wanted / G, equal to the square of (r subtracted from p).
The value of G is 19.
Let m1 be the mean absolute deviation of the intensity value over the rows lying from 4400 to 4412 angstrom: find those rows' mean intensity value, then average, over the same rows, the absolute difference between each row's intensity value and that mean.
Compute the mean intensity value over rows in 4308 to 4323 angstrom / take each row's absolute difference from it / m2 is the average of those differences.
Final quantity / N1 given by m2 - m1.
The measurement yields 2.6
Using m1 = 1.2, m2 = 3.9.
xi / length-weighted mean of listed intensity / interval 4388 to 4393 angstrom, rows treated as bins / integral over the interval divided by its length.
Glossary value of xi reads 21.8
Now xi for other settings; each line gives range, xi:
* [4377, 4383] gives 21.1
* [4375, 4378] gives 21.7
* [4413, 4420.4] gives 24.1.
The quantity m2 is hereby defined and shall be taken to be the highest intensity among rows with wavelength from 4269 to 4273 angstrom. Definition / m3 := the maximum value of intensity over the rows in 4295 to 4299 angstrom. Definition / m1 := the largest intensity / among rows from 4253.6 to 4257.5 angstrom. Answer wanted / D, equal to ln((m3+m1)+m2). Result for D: 4.09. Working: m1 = 20.91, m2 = 19.4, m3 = 19.35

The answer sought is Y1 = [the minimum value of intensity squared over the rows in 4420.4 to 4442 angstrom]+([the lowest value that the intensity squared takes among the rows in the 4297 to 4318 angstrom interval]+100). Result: 818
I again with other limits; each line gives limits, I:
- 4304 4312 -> 1.63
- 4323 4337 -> 1.75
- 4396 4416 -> 1.77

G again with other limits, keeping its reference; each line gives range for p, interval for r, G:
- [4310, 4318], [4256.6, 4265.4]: 4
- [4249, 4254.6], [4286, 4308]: 10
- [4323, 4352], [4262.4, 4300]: 3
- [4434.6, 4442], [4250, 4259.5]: 17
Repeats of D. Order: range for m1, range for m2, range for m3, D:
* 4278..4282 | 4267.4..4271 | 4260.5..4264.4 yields 4.16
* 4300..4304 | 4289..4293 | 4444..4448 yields 4.10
